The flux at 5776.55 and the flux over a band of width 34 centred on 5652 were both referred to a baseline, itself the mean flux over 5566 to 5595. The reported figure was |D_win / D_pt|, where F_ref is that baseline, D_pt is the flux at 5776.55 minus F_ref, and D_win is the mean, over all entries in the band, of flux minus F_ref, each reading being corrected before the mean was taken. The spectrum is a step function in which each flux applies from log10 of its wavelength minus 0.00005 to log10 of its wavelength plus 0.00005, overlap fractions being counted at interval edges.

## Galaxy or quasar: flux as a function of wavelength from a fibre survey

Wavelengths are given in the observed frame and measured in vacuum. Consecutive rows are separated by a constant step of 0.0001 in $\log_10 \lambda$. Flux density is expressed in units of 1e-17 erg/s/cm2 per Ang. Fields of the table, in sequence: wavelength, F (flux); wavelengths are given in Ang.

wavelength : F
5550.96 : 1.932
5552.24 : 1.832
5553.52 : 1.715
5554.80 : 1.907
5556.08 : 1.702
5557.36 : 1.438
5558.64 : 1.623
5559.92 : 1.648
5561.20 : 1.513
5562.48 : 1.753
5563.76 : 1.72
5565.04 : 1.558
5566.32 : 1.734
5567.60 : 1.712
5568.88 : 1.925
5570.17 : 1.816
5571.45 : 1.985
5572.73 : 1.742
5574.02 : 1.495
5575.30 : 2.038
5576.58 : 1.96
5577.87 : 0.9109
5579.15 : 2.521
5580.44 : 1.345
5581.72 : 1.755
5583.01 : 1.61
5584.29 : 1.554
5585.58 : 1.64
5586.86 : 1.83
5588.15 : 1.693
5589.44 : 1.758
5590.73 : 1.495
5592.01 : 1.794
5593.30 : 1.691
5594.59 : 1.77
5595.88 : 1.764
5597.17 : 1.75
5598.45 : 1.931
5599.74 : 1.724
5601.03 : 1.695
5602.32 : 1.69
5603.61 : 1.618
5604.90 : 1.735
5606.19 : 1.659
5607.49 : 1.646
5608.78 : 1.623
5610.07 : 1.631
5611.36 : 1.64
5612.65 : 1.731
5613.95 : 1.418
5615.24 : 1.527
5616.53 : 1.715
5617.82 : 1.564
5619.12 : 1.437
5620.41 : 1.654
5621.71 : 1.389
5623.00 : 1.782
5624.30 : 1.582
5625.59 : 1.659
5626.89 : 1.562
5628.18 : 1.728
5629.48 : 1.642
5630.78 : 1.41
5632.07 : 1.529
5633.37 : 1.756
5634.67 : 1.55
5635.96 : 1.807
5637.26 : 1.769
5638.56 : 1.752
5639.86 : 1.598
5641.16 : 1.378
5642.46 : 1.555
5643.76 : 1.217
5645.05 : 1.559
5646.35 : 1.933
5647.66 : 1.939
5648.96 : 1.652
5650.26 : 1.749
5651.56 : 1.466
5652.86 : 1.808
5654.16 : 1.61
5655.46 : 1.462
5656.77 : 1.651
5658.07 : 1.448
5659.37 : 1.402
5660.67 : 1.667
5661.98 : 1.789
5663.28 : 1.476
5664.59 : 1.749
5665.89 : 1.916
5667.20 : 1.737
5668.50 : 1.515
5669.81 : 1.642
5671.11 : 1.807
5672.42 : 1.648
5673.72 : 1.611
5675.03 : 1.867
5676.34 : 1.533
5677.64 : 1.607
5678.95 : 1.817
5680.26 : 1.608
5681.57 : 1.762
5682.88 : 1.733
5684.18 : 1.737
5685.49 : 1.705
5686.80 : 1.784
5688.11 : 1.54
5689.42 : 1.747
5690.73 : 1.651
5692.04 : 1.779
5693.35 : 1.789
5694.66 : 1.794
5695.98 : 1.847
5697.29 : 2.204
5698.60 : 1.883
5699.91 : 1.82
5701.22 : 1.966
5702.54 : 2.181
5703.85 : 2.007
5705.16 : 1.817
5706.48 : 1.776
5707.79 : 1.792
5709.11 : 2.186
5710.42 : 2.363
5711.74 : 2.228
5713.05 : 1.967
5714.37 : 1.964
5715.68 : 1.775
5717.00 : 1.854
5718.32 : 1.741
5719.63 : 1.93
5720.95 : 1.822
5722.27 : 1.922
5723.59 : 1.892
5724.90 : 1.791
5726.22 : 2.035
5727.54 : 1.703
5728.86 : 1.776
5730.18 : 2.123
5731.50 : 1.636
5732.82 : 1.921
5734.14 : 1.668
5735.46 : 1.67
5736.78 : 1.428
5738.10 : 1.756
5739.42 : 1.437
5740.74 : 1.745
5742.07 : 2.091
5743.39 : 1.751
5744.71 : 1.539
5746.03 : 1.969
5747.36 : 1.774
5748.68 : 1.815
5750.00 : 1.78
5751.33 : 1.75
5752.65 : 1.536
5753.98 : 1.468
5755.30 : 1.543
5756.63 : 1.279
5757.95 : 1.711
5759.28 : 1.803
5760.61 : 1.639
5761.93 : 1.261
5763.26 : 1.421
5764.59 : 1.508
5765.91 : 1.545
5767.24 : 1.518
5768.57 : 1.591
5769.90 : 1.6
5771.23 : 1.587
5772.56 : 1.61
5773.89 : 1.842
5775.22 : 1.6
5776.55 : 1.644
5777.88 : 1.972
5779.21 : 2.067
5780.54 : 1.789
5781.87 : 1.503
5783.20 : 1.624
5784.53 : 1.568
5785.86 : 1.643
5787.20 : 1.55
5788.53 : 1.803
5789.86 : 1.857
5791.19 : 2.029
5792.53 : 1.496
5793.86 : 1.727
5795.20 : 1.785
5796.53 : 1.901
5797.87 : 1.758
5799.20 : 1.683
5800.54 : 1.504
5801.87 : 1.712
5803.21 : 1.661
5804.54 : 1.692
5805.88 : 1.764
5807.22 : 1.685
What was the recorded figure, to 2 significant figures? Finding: 1.1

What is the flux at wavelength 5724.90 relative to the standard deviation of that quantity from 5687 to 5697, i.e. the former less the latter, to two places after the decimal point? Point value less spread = 1.69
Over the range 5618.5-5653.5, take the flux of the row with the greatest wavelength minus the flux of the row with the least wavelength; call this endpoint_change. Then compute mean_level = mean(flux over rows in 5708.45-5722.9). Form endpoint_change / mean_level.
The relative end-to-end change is 0.19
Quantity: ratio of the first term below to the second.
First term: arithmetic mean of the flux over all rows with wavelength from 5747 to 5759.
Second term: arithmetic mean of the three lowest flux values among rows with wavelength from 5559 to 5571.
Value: 1.04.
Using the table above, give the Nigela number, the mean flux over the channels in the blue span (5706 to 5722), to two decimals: 1.95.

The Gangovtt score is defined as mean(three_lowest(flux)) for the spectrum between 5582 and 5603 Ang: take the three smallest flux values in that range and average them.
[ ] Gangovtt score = 1.55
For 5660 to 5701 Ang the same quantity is 1.51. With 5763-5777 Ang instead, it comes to 1.48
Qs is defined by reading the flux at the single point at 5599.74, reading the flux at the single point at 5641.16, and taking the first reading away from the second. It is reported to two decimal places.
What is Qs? -0.35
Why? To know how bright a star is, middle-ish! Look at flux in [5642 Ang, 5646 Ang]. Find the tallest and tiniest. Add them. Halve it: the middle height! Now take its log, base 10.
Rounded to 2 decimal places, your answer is 0.14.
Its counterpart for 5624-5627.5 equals 0.21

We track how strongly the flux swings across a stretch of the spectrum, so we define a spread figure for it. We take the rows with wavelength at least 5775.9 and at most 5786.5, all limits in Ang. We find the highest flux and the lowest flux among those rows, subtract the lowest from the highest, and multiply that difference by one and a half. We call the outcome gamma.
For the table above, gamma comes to 0.846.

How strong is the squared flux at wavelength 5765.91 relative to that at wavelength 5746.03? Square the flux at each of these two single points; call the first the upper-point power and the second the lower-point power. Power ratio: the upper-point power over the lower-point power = 0.6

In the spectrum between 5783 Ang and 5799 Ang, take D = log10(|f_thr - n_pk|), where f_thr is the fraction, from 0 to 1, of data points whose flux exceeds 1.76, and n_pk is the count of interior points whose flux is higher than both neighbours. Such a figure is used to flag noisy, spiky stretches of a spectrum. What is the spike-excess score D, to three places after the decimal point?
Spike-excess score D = 0.412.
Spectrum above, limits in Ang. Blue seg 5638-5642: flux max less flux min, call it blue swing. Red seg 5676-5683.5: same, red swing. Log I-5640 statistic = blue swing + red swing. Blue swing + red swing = 0.66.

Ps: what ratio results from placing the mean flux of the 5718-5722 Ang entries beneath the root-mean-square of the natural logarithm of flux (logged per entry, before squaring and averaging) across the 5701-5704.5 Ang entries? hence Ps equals 0.39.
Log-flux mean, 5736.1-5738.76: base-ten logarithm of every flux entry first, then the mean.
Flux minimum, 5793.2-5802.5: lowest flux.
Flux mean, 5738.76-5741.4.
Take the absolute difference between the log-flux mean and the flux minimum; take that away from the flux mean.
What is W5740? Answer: 0.29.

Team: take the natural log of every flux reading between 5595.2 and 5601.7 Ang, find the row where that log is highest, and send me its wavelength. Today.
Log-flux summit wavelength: 5598.45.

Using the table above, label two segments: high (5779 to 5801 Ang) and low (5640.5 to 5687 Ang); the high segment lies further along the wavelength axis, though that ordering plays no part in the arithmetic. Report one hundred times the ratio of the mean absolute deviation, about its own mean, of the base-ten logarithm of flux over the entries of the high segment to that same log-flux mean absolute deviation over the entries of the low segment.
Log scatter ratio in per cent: 102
